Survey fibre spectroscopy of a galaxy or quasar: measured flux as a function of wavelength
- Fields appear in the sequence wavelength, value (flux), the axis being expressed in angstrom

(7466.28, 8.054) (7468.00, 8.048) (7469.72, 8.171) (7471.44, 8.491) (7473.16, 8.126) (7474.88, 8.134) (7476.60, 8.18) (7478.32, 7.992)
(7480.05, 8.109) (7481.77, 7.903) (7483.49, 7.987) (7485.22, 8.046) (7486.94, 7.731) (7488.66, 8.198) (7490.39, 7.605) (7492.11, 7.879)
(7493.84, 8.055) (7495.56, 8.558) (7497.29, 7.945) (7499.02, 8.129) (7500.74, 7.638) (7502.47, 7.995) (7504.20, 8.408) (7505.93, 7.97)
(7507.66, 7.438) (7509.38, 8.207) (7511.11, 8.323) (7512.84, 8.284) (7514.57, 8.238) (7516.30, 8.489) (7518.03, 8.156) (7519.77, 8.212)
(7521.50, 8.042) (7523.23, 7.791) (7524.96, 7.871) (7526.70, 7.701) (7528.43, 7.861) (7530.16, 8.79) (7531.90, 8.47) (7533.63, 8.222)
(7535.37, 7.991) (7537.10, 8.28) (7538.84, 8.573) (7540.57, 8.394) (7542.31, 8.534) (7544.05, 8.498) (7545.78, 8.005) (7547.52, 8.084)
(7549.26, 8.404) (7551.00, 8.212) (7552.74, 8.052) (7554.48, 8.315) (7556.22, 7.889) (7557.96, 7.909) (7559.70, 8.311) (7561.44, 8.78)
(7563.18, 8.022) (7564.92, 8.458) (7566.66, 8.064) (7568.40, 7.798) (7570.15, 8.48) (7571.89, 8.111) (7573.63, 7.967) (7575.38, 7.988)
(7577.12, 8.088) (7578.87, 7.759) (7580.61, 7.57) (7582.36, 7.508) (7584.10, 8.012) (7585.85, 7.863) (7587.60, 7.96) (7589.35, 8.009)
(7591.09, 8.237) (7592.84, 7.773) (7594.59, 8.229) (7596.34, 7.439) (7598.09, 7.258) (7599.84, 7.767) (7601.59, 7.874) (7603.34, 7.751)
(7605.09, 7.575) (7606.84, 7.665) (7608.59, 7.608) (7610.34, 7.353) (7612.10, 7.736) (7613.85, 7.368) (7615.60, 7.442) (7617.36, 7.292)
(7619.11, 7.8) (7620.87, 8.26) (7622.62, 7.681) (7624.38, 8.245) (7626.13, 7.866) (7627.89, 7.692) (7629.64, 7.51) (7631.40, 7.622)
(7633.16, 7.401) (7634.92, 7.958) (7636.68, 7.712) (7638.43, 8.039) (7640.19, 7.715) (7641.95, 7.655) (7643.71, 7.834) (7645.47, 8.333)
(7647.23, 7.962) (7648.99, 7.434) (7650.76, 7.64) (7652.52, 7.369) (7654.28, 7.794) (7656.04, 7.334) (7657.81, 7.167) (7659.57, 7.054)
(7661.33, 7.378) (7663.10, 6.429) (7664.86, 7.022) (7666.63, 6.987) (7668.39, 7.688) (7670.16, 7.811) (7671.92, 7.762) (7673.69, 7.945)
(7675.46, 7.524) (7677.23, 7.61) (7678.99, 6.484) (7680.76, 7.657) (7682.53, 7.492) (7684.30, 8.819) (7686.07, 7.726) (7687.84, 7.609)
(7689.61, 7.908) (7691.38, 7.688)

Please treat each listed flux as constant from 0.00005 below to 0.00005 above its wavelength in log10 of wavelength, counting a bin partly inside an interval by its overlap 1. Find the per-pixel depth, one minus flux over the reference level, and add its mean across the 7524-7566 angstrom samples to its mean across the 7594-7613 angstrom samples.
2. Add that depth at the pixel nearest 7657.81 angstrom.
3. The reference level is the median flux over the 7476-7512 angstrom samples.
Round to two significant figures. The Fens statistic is 0.12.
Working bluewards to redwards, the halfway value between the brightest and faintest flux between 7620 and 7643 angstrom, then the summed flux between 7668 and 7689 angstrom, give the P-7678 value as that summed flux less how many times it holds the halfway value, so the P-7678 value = 80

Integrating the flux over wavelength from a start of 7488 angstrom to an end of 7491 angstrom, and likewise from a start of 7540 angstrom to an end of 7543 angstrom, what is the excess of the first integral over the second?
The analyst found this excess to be -2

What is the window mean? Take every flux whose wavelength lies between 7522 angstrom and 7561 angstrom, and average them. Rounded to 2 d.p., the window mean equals 8.19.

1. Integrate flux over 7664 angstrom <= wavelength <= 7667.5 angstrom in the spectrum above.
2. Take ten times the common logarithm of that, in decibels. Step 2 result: 13.9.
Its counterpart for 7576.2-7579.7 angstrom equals 14.4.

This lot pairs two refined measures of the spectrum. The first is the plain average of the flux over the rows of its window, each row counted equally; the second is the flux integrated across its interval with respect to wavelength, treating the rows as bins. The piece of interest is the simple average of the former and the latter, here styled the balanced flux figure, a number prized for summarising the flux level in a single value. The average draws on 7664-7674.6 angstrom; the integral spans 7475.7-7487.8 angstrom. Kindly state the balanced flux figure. 52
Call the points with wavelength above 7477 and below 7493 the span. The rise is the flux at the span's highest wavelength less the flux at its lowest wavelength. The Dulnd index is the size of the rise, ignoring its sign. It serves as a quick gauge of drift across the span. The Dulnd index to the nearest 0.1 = 0.1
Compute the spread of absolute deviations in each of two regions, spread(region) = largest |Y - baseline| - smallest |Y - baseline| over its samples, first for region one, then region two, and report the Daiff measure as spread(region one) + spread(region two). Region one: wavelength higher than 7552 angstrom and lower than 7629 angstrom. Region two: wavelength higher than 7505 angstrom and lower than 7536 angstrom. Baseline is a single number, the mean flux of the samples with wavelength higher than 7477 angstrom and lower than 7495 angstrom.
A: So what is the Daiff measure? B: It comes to 1.6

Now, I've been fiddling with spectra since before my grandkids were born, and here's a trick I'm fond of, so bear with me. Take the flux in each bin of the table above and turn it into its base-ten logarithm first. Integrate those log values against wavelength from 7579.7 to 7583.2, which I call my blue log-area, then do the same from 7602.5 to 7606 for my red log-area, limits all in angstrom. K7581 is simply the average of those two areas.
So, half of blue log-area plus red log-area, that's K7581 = 3.08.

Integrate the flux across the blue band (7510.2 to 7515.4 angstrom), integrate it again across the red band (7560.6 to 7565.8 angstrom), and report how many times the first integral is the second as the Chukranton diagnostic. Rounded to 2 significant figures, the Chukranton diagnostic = 0.98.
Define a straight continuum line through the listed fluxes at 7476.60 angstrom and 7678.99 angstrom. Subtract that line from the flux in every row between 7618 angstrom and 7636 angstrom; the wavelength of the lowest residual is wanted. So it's 7633.16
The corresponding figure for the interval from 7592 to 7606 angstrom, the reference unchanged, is 7598.09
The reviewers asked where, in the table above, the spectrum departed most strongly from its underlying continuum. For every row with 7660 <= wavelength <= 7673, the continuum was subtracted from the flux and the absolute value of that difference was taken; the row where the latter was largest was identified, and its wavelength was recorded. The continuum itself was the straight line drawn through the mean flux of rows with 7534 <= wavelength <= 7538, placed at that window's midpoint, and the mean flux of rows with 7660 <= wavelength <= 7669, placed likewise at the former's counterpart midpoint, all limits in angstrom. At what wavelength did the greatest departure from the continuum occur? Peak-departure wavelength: 7670.16 angstrom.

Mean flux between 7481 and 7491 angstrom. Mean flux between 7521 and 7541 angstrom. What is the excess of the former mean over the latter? -0.25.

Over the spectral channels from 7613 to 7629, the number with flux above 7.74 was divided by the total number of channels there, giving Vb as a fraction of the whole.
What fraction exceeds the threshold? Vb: 0.44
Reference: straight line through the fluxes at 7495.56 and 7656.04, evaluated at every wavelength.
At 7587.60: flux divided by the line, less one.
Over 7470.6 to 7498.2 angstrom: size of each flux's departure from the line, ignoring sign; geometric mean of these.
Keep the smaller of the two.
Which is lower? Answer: 0.00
